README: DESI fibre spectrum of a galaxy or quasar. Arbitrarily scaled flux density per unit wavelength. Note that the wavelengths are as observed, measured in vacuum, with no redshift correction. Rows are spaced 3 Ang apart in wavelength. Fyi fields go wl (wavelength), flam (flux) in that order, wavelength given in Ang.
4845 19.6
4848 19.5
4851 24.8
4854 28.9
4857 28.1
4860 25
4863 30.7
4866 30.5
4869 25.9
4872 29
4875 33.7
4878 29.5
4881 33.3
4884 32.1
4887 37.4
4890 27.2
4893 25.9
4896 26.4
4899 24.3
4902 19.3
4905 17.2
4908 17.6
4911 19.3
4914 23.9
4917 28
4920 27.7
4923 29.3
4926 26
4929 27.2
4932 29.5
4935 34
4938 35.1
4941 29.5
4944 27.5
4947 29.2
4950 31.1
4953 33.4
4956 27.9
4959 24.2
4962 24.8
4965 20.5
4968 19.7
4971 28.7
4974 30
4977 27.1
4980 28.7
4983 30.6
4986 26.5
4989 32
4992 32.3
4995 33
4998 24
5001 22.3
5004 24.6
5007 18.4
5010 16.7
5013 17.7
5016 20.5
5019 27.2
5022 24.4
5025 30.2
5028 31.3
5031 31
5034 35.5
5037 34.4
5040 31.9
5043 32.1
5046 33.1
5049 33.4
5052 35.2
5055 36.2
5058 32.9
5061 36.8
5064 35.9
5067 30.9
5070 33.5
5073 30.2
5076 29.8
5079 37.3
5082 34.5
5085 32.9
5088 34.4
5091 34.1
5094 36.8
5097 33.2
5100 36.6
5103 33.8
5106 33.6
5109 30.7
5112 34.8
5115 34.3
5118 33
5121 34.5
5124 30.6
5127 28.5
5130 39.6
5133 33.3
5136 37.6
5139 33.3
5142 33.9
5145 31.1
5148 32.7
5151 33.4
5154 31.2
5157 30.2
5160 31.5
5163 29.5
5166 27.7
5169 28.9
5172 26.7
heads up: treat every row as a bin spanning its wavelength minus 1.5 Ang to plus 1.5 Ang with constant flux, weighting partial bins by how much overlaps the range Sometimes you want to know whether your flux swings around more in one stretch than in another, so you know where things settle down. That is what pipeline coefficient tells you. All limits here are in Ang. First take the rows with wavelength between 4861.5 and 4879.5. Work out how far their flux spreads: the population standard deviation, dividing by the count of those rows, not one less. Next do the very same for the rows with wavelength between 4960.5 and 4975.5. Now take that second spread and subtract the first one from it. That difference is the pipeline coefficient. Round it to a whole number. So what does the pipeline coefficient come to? 2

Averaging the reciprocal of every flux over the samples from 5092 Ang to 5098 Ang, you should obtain 0.029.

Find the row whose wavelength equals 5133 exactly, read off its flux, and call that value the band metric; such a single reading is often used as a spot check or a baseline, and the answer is 33.3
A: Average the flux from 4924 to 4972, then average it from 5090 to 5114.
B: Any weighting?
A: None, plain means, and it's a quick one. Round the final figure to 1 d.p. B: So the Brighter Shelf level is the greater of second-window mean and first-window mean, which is 34.2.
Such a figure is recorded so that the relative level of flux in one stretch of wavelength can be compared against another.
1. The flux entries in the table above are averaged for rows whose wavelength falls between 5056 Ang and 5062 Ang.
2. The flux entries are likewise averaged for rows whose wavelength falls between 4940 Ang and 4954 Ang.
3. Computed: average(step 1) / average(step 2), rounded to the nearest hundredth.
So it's 1.16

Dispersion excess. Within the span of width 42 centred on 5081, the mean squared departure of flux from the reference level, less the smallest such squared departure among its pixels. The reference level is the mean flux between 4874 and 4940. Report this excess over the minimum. 44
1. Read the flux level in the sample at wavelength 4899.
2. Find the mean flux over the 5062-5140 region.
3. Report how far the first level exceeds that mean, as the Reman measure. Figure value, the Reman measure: -9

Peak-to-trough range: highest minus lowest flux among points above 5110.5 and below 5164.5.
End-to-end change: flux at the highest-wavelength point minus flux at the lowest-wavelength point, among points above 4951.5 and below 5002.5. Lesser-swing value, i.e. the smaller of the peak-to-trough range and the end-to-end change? -11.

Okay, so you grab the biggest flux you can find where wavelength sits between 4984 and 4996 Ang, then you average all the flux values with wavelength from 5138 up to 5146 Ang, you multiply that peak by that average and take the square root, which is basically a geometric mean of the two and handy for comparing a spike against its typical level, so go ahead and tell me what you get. 32.9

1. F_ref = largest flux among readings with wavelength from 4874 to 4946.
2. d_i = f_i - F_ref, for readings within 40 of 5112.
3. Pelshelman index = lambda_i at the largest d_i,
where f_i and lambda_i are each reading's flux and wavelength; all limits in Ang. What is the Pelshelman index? 5130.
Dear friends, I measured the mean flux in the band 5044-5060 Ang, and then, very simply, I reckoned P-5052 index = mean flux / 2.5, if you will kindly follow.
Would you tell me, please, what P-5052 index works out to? 13.7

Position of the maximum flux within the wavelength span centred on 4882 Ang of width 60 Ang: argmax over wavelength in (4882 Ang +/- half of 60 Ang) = 4887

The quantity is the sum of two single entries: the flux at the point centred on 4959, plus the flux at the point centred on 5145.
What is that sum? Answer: 55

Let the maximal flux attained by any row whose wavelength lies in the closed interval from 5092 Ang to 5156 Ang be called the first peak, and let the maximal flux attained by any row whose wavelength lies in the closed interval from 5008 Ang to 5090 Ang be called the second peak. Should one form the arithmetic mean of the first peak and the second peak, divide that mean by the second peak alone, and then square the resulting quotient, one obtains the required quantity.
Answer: 1.06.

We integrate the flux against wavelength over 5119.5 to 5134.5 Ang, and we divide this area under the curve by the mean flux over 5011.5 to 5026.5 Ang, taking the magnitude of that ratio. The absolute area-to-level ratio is 20.8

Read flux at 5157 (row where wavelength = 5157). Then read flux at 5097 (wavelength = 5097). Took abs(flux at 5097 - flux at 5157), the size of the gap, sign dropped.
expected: 3.0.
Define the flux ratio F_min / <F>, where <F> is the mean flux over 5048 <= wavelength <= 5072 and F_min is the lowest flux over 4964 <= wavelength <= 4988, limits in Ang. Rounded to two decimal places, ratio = 0.57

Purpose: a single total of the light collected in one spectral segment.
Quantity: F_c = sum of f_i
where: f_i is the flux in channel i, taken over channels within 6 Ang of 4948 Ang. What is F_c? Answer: 121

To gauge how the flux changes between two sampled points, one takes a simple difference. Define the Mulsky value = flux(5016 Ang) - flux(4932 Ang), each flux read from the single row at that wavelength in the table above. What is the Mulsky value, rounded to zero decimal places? -9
